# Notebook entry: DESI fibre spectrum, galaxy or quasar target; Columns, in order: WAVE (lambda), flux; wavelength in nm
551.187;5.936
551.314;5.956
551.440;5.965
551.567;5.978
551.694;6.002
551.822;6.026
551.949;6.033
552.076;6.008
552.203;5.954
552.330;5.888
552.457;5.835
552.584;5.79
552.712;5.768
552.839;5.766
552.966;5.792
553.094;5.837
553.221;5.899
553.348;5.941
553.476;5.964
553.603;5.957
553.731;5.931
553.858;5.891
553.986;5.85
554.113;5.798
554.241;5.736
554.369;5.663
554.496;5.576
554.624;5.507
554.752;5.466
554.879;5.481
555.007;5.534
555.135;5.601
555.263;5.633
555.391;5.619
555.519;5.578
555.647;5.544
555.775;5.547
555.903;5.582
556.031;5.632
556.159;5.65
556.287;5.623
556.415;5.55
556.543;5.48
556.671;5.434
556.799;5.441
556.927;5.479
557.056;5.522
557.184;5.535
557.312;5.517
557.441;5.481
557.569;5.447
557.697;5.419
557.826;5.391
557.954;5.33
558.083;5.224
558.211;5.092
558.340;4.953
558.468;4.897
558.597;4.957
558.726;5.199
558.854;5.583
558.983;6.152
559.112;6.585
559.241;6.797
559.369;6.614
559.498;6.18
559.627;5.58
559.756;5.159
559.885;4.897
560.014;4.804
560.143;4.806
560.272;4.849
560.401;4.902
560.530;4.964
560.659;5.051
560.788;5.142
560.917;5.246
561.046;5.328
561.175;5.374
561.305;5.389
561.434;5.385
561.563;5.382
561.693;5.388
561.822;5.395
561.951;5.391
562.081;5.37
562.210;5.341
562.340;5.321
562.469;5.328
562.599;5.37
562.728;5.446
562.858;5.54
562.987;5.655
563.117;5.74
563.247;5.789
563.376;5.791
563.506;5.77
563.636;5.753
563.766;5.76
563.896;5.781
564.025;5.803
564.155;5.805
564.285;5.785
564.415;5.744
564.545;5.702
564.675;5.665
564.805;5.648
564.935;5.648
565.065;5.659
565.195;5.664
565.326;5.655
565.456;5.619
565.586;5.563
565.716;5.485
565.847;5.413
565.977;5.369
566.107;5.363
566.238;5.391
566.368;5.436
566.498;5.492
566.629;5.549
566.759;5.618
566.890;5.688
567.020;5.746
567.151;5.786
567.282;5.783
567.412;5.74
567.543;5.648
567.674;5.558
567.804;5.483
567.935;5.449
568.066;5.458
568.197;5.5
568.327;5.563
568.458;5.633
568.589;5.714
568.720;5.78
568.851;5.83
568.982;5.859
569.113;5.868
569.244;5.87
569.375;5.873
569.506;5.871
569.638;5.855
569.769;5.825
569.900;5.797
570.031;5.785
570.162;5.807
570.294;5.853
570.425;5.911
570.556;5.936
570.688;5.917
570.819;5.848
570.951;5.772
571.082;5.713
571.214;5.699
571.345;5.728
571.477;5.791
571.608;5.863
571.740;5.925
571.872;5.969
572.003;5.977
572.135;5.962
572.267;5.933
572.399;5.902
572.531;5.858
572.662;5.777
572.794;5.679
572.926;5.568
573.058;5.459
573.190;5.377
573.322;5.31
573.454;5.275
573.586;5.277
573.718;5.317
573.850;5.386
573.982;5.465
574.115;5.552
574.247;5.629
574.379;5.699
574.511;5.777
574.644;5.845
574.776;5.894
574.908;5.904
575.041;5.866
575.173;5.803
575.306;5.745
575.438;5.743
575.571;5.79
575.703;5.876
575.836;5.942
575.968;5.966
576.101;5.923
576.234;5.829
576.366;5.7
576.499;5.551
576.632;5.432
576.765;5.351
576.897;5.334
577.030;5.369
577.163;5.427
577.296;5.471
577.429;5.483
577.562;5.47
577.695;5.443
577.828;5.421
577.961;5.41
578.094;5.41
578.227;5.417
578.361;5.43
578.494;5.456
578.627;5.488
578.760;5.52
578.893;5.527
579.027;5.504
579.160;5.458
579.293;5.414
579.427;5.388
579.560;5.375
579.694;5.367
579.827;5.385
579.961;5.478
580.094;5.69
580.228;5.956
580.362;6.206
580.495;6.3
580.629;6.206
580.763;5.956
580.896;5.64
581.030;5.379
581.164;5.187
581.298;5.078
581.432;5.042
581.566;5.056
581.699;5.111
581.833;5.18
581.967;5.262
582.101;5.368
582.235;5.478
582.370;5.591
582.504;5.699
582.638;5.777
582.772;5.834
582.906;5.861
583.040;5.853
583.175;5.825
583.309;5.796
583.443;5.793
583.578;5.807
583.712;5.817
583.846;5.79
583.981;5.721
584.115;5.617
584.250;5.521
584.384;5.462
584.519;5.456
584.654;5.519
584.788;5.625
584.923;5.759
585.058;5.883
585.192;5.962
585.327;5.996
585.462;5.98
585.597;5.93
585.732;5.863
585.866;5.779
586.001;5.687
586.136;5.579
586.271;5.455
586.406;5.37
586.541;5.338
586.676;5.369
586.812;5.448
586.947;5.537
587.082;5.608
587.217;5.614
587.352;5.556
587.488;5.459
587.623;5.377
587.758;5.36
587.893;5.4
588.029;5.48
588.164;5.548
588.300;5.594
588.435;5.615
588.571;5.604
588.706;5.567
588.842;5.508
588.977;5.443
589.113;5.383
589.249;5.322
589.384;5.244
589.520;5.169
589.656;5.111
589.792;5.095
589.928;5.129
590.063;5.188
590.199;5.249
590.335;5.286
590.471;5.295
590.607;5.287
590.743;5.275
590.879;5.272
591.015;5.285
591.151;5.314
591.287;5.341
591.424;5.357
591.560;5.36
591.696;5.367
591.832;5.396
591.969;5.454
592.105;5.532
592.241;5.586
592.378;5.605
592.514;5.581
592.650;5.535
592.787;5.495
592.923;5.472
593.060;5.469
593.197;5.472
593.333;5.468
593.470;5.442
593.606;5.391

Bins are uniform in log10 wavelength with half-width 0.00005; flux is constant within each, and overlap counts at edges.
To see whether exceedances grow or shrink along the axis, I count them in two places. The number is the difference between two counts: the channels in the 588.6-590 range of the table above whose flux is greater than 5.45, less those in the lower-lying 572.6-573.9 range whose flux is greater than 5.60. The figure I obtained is 0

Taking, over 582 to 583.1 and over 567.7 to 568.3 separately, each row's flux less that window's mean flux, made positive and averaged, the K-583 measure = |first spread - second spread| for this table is 0.13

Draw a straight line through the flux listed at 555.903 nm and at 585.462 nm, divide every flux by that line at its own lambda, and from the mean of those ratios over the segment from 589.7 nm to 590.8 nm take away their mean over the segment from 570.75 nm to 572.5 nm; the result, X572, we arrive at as -0.15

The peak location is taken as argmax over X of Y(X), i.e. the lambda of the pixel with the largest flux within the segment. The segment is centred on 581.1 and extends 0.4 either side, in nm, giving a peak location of 580.763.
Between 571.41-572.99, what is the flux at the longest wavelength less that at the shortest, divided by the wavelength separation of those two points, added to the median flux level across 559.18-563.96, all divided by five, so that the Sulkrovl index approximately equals 1.05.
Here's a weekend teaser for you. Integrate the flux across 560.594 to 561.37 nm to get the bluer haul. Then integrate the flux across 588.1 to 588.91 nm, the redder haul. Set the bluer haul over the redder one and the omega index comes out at 0.90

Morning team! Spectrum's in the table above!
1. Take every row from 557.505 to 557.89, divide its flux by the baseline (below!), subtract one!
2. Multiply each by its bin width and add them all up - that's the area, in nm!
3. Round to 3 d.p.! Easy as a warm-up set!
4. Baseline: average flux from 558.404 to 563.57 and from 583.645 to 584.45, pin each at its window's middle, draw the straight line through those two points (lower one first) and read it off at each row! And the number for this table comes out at 0.000 nm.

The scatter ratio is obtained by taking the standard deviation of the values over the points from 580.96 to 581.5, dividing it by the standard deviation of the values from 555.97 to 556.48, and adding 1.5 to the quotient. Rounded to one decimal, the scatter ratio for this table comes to 4.9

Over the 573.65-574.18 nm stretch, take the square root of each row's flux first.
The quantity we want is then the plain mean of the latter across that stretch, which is 2.33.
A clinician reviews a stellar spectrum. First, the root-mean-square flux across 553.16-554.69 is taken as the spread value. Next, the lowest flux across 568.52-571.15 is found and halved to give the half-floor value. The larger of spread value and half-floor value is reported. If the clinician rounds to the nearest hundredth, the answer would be 5.81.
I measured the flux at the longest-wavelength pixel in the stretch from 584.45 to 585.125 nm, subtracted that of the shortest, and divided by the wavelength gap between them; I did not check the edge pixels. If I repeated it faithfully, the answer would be 0.8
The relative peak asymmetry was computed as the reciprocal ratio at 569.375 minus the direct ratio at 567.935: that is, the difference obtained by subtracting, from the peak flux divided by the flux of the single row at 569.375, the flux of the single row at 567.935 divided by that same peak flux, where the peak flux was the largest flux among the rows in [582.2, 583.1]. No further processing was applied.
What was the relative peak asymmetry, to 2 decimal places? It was 0.07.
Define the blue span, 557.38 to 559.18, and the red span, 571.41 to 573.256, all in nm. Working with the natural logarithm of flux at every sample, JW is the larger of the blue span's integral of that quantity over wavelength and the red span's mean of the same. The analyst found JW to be 3.03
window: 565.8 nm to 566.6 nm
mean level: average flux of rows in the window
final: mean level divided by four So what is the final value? 1.35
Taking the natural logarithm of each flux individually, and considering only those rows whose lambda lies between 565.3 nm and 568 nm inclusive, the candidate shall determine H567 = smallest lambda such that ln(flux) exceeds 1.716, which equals 565.326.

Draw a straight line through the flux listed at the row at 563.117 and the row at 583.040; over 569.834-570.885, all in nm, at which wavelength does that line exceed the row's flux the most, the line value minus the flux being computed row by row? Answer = 570.031 nm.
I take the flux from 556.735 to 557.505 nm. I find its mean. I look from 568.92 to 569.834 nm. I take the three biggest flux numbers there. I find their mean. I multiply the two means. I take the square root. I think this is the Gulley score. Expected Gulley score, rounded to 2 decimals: 5.68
